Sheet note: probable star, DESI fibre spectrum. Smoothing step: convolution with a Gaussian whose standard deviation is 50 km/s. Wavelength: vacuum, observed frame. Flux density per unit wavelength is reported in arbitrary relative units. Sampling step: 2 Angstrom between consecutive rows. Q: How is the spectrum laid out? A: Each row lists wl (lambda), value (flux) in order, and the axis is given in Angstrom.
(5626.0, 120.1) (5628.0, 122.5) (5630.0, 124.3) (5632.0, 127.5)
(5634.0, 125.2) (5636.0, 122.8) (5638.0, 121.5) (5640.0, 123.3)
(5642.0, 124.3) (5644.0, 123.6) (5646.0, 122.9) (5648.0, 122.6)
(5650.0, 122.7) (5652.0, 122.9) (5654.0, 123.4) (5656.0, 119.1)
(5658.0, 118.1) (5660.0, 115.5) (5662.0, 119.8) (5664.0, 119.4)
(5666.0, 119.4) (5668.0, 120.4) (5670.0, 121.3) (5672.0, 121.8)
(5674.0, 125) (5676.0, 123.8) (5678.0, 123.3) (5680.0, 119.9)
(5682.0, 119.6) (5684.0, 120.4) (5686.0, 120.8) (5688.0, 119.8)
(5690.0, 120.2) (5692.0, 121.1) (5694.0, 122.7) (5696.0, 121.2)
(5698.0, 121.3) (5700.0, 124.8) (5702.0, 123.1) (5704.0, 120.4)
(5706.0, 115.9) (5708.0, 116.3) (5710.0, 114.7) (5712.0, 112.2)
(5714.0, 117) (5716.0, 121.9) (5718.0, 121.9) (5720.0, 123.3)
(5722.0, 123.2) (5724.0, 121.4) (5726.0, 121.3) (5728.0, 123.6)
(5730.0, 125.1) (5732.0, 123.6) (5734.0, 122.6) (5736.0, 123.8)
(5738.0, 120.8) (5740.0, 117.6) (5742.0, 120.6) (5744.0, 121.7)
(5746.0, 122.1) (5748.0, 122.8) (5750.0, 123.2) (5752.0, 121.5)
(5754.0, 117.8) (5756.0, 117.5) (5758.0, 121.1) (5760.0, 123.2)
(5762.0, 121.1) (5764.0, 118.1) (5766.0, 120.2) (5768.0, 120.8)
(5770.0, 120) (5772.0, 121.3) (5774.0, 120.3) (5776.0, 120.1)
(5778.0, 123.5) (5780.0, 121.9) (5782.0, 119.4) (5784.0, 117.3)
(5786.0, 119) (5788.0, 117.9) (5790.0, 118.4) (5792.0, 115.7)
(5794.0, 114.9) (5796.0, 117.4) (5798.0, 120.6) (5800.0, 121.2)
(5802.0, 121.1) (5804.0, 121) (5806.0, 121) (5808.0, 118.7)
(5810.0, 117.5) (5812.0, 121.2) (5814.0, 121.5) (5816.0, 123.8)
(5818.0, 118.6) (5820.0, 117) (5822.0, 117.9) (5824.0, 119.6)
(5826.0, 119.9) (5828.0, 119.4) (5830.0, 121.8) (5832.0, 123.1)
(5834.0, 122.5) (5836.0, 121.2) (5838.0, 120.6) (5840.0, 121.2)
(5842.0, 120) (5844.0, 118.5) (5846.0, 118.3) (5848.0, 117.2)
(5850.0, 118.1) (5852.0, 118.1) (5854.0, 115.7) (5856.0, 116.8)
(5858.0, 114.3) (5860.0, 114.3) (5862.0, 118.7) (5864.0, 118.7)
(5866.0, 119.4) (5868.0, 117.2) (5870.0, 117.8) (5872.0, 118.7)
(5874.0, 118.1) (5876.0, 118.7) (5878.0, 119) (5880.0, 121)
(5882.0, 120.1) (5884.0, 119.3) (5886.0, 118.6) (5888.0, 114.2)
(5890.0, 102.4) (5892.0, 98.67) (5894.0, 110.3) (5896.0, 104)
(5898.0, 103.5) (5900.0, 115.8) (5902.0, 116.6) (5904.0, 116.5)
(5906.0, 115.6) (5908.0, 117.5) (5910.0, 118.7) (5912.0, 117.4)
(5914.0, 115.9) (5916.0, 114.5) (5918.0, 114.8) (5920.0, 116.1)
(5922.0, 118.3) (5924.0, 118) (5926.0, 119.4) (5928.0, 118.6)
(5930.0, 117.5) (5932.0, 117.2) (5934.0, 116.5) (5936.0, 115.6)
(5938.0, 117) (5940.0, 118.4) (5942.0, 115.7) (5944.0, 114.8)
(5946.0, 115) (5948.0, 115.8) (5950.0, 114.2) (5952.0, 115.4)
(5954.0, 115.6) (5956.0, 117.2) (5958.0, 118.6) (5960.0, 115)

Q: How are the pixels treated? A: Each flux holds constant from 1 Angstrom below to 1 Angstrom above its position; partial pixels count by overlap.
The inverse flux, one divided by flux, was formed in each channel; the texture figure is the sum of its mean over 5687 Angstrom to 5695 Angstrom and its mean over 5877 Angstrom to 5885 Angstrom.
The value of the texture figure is 0.0166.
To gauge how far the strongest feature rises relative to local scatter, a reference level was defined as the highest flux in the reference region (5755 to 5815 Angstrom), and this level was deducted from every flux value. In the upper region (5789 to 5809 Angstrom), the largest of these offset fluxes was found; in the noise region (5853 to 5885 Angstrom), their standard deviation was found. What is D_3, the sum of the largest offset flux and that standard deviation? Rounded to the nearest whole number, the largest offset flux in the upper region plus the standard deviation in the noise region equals 0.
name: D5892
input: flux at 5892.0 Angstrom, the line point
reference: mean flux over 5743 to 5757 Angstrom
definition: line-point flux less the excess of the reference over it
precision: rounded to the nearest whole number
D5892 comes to 76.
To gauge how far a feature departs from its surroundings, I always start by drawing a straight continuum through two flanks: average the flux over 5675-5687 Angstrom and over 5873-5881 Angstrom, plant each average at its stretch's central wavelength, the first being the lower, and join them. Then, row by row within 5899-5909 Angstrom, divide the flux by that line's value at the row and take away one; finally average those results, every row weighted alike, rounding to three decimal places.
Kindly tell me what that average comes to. -0.021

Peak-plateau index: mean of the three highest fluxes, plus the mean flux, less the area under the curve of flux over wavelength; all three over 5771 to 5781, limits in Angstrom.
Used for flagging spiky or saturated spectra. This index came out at -971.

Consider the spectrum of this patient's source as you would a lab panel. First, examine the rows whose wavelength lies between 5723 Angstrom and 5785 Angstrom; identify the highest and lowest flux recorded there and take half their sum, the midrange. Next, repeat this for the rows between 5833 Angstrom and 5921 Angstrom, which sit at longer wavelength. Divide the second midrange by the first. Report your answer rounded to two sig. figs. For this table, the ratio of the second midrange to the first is 0.91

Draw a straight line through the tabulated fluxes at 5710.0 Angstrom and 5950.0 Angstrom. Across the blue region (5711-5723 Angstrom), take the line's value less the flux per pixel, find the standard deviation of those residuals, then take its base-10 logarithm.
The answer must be 0.6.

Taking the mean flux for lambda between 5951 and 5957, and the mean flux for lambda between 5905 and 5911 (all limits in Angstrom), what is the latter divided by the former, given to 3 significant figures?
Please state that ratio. 1.01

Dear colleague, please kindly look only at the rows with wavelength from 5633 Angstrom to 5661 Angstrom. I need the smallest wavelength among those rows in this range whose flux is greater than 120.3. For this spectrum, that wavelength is 5634.0 Angstrom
